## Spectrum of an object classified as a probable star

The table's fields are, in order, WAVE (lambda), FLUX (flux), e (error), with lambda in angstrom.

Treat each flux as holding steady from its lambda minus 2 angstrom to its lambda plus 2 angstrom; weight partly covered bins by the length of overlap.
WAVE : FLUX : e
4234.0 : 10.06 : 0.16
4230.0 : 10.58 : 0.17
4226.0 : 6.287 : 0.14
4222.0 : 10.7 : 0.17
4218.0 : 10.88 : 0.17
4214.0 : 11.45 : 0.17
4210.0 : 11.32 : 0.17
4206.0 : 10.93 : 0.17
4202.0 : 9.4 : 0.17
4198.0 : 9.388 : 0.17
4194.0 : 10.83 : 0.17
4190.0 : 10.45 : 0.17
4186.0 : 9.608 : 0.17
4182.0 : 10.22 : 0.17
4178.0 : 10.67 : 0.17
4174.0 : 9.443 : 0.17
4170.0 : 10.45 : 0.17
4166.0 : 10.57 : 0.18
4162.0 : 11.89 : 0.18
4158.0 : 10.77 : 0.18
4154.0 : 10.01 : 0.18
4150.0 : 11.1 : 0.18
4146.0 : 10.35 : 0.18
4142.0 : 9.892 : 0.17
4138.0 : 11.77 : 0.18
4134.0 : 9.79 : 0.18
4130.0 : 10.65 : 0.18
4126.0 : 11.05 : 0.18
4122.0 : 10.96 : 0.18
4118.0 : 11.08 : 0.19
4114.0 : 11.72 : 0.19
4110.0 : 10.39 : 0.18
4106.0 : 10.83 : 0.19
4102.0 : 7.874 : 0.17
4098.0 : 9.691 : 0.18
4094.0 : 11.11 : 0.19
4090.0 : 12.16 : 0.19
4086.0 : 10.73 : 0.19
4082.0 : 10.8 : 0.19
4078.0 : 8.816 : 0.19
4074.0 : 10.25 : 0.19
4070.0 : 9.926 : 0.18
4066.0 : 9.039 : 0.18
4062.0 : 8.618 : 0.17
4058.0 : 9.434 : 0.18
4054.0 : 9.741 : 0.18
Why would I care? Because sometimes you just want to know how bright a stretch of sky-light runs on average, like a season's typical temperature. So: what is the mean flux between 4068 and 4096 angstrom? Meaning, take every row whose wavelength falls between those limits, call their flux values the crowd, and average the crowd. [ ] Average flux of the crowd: 10.5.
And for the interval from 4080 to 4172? 10.7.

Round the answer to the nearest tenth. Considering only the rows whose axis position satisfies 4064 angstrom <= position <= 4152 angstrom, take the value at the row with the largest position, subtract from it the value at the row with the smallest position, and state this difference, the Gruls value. 2.1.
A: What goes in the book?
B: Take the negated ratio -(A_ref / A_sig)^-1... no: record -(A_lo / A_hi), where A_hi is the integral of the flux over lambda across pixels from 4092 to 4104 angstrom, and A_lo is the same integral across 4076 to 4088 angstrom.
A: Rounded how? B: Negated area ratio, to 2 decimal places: -1.06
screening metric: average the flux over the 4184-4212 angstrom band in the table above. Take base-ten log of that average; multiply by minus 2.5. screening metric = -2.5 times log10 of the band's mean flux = -2.53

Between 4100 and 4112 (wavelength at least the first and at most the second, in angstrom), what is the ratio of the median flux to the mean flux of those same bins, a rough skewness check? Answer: 1.07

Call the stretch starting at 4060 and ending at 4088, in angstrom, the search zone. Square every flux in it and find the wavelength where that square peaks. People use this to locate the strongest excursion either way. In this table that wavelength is 4082.0 angstrom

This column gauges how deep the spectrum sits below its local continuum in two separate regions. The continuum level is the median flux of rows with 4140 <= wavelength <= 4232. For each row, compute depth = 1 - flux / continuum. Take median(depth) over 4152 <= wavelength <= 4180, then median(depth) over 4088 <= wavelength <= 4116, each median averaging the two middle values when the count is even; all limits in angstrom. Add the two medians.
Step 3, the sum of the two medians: -0.025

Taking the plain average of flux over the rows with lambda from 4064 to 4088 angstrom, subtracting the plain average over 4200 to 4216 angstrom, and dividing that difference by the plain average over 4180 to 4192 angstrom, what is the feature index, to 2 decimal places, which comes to -0.08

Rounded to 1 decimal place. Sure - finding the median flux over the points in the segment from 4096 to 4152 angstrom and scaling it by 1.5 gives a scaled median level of 16.1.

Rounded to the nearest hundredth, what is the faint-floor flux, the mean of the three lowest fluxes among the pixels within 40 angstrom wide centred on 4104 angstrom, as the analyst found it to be 9.32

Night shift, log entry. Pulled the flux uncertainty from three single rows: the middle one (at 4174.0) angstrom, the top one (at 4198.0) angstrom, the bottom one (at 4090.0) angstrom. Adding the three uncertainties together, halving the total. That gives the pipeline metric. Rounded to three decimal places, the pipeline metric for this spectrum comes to 0.265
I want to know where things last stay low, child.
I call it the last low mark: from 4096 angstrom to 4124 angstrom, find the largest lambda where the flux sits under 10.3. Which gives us 4102.0 angstrom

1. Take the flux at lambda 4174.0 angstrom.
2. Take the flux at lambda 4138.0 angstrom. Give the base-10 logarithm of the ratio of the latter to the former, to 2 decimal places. 0.10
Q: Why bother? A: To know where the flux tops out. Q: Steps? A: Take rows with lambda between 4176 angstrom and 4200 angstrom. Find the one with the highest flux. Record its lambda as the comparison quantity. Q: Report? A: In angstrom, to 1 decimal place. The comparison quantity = 4194.0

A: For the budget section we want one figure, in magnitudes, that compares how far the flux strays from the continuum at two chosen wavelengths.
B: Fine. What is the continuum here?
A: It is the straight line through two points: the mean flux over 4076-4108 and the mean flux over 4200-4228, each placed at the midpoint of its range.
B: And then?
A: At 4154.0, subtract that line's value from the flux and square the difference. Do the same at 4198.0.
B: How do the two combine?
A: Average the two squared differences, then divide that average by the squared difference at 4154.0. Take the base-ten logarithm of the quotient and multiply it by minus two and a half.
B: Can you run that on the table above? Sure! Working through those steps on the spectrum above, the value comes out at -2.4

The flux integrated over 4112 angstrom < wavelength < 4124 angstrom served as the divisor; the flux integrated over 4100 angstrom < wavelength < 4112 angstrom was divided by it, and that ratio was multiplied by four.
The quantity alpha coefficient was 3.4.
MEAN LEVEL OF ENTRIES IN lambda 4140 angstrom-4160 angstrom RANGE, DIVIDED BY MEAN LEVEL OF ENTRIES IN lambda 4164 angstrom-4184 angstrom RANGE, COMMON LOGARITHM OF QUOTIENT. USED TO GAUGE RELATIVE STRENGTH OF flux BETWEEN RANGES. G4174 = 0.006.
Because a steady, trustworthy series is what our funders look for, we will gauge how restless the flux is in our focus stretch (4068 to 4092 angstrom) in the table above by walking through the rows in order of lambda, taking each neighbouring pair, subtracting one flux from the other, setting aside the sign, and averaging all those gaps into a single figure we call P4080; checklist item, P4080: 1.05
